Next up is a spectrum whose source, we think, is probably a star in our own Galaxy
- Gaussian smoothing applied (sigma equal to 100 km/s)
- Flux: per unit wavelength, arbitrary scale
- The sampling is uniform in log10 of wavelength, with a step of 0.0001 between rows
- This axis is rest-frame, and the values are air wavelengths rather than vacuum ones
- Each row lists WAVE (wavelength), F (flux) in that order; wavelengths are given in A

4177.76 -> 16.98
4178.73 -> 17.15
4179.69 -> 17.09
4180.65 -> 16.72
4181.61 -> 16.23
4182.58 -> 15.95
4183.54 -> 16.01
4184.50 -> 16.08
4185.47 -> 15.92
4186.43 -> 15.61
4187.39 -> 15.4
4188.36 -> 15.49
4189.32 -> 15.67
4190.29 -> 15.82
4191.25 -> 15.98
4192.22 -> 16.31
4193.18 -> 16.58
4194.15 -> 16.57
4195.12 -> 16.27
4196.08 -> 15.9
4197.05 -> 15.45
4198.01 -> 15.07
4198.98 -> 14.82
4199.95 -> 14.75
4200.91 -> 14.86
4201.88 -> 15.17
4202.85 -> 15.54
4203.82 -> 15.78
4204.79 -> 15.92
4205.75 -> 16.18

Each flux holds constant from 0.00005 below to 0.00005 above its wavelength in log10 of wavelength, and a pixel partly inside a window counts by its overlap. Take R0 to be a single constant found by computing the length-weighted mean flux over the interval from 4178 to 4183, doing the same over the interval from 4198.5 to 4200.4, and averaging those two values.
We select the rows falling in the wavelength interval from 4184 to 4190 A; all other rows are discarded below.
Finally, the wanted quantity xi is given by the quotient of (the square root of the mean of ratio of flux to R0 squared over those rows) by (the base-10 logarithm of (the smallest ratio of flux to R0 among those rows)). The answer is -121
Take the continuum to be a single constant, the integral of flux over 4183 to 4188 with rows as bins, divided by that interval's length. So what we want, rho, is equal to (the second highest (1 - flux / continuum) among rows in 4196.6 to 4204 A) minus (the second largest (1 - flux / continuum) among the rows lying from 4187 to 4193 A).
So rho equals 0.04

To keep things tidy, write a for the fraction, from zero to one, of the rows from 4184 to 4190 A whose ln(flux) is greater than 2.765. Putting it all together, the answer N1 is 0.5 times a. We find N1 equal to 0.17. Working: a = 0.3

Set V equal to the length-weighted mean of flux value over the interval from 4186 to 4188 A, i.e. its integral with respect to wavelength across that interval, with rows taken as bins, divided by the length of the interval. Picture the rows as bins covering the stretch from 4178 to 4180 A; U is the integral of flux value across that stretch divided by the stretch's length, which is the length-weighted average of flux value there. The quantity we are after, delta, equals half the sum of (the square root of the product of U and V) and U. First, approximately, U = 17.1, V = 15.49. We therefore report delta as 16.7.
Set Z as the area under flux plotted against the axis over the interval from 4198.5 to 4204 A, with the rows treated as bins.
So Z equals 83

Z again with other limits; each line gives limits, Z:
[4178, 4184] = 99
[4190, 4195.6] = 91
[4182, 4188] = 95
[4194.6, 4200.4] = 89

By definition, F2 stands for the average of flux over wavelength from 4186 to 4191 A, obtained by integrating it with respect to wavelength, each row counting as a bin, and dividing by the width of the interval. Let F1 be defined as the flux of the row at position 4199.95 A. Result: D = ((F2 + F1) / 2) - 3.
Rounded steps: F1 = 14.75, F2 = 15.6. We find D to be 12.2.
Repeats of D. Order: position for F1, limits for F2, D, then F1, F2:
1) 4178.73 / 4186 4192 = 13.4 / 17.15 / 15.7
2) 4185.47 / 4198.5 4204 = 12.5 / 15.92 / 15.1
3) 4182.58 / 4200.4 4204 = 12.6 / 15.95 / 15.3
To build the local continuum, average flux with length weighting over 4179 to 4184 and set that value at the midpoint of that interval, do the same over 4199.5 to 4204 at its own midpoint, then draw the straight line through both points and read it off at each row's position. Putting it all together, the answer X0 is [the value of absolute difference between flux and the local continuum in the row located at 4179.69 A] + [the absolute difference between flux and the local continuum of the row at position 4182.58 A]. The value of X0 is 1.0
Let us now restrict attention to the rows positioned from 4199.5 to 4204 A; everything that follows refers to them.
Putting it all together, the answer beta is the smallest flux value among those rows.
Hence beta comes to 14.75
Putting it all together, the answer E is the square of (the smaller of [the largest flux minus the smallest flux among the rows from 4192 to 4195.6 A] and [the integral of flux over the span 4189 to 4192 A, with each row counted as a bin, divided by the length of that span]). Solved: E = 0.1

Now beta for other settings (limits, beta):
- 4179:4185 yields 15.95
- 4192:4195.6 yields 16.27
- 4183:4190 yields 15.4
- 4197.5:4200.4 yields 14.75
